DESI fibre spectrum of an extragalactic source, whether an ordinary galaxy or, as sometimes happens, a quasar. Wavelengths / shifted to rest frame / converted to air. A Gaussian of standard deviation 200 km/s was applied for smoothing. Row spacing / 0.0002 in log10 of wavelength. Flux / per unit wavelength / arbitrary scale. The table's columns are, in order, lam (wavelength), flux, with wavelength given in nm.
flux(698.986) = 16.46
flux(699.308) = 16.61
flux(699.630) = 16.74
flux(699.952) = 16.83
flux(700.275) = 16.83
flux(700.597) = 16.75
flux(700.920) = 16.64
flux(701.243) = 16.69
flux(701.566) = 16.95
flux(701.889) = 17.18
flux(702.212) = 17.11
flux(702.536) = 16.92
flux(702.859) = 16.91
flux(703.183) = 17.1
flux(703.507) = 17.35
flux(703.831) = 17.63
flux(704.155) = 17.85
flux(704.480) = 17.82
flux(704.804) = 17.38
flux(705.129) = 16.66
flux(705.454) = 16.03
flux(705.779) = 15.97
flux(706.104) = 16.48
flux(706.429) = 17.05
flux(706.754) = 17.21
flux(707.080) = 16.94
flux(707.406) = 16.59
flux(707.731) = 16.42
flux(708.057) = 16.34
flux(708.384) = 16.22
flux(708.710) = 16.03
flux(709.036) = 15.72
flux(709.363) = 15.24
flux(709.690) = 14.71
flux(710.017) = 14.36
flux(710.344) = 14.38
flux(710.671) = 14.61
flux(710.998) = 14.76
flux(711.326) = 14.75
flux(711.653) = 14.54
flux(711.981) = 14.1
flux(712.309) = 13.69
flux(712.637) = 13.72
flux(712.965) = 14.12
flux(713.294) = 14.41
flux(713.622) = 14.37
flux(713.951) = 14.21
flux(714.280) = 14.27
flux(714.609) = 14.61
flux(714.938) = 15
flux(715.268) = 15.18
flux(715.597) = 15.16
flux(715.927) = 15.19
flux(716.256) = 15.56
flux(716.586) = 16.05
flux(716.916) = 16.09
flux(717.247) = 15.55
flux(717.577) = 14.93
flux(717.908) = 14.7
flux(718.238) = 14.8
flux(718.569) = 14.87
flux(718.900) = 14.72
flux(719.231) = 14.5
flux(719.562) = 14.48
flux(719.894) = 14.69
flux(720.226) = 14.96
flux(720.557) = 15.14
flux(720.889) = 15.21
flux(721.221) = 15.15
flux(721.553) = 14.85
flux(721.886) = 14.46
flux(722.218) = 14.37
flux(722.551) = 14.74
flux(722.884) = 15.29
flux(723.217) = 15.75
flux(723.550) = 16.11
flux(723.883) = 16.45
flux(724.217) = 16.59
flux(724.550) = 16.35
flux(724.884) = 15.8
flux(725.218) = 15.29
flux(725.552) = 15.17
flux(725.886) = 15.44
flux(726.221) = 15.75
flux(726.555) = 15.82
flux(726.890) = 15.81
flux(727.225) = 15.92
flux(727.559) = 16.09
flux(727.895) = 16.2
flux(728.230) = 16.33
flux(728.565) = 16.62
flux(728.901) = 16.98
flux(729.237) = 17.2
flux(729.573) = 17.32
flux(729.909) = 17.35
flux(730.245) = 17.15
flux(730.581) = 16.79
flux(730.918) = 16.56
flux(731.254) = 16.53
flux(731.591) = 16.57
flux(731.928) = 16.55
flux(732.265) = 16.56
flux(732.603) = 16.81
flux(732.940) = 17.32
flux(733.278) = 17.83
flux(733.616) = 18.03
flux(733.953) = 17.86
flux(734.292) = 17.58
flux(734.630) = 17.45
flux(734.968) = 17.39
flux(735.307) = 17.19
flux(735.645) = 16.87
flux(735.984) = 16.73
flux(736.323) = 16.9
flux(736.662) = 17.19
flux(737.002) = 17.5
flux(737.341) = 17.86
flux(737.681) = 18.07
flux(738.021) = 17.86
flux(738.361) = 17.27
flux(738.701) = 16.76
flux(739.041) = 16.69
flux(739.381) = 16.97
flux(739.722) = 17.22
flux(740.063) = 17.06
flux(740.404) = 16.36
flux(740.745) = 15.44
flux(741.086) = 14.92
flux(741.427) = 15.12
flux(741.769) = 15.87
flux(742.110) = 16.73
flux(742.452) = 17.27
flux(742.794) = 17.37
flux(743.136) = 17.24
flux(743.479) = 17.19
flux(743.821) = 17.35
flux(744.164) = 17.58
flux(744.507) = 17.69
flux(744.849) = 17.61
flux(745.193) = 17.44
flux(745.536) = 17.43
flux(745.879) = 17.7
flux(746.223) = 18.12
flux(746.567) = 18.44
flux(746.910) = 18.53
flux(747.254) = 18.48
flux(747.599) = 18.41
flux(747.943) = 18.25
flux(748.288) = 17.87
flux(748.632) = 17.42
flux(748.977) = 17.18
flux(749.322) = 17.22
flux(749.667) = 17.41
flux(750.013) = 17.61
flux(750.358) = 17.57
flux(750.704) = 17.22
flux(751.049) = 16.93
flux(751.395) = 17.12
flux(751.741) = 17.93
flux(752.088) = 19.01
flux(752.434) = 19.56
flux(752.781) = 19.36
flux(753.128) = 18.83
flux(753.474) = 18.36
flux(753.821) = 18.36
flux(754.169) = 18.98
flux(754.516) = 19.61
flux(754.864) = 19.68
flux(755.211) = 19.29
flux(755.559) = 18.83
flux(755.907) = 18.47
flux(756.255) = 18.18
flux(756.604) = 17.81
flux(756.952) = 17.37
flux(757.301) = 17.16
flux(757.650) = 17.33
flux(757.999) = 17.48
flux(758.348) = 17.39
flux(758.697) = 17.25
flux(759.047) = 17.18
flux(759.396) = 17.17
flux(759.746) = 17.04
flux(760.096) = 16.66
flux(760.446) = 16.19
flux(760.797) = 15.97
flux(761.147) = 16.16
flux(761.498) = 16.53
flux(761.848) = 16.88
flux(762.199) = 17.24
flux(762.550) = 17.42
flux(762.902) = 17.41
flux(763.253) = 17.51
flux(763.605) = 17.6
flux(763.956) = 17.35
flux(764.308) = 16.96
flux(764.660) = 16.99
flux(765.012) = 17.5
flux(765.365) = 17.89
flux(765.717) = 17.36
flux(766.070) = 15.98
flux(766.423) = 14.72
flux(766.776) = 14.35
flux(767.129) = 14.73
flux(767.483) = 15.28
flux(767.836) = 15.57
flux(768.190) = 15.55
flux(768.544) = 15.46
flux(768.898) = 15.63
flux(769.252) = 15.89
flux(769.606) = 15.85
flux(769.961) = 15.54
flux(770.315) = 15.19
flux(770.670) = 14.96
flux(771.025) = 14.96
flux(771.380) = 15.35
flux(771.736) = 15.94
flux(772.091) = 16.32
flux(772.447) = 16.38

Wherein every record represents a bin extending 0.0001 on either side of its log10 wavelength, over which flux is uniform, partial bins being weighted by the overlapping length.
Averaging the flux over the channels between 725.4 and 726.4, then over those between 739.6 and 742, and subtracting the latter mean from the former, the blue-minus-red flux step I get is -0.5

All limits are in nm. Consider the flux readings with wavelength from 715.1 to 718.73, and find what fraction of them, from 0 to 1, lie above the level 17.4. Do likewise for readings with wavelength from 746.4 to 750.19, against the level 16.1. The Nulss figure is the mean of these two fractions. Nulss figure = 0.50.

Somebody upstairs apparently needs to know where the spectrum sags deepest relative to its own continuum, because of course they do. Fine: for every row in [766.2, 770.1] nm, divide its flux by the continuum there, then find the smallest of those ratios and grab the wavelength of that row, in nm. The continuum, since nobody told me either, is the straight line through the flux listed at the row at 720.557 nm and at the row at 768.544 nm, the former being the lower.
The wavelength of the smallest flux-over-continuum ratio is 766.776 nm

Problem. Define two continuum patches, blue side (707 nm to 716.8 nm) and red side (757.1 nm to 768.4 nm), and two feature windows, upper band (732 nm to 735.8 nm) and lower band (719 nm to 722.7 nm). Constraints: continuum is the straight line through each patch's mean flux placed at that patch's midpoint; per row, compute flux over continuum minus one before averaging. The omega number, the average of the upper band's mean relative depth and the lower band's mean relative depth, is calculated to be 0.033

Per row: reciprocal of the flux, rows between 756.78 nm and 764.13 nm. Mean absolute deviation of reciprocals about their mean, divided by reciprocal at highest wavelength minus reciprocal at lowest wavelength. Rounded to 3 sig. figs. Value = 20.2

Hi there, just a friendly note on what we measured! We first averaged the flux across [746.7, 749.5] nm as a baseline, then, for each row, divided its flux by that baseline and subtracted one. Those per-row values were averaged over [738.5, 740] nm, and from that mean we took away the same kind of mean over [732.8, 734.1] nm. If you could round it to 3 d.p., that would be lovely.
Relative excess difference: -0.047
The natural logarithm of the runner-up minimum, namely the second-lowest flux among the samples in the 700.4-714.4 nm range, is 2.62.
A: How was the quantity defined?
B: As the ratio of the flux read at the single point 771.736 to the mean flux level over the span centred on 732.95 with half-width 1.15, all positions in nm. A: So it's 0.92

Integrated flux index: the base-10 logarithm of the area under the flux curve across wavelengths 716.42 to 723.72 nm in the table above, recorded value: 2.04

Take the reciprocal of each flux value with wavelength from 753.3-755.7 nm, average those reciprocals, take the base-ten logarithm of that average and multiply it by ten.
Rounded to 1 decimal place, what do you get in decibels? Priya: -12.8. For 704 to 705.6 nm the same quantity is -12.3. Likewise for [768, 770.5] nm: -11.9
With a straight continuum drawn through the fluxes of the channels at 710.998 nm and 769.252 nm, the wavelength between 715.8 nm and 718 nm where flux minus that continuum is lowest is 717.908 nm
